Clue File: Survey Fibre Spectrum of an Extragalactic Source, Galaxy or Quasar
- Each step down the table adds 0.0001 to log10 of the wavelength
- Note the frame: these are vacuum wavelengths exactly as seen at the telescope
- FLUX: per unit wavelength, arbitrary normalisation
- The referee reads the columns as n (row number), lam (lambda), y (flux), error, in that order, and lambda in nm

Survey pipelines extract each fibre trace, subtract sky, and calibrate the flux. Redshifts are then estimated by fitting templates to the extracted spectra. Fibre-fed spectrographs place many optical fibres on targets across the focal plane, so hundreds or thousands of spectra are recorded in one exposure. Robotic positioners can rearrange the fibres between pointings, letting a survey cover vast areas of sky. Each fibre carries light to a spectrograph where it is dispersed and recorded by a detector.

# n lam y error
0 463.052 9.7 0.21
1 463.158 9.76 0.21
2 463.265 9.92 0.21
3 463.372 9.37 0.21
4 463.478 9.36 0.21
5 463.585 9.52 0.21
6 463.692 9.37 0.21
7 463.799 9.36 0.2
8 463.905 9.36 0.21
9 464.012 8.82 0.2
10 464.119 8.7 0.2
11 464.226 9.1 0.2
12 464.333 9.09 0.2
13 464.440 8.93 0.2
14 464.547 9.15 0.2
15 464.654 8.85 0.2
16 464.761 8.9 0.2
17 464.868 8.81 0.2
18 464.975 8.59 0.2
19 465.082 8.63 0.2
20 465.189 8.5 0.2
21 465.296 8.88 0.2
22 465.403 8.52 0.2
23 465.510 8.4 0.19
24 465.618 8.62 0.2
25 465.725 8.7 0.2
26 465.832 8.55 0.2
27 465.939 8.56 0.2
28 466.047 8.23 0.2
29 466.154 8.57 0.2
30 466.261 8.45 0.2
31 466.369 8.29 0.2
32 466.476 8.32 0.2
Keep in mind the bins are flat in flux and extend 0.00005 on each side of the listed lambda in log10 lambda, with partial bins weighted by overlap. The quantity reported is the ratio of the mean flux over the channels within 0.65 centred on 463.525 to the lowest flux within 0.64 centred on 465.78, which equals 1.152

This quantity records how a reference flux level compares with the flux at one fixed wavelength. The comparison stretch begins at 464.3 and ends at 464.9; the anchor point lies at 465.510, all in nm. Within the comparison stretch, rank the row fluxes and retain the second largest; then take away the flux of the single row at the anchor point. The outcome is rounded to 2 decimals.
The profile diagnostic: 0.69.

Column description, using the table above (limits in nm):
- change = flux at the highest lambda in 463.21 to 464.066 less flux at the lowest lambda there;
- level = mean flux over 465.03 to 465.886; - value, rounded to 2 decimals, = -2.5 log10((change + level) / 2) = -1.44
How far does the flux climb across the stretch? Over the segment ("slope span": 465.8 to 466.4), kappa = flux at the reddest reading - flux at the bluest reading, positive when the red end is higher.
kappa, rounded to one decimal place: -0.3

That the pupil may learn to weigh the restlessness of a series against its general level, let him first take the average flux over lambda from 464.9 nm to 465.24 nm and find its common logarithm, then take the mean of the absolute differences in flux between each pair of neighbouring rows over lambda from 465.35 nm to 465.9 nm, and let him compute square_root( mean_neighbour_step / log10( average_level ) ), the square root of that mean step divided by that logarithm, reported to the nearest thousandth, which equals 0.391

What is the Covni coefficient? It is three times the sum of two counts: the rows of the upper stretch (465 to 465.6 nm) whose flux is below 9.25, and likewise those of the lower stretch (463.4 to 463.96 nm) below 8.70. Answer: 15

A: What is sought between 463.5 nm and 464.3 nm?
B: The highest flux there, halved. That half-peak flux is 4.76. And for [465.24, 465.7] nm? 4.44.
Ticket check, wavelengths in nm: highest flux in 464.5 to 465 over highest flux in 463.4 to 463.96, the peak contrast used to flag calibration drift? 0.96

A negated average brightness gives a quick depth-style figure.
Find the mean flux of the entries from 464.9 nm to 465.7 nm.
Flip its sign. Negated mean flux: -8.6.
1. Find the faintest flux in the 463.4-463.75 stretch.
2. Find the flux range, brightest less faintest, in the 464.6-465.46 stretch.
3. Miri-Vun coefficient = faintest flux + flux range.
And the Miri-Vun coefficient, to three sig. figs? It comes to 9.76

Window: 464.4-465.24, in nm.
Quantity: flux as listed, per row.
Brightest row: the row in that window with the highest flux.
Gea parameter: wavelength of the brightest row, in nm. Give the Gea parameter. 464.547 nm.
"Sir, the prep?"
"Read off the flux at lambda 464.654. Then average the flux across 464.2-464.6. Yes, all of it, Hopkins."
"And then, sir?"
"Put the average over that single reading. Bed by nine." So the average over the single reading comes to 1.02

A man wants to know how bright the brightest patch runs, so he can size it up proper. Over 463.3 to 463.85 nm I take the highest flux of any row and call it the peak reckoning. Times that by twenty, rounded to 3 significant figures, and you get 190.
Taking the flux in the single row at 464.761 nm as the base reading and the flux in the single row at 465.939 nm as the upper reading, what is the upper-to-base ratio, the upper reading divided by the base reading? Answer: 0.962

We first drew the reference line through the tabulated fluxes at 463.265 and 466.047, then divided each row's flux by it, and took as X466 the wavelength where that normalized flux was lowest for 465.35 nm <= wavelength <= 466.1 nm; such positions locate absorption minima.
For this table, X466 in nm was 465.510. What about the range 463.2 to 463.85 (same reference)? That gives 463.372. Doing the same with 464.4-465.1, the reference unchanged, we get 464.975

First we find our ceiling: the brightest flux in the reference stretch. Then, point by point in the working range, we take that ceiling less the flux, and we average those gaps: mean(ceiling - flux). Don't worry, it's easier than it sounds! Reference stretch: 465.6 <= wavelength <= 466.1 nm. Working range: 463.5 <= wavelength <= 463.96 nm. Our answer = -0.7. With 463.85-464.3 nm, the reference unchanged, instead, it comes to -0.3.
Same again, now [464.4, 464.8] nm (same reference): -0.3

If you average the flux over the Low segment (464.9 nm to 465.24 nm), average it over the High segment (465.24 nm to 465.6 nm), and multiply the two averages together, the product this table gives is 74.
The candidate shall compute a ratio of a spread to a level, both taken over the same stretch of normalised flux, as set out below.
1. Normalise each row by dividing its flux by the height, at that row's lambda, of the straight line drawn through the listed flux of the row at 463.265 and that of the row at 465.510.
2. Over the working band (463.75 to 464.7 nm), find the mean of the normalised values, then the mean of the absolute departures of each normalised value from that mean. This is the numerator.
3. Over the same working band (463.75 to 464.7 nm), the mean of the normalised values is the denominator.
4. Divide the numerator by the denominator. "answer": 0.0189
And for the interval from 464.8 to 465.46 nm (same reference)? 0.0147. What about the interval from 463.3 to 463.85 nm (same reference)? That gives 0.0115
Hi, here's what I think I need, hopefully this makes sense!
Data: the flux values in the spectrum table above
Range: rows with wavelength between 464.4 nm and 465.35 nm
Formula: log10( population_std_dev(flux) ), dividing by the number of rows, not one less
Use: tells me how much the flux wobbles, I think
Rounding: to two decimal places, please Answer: -0.72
